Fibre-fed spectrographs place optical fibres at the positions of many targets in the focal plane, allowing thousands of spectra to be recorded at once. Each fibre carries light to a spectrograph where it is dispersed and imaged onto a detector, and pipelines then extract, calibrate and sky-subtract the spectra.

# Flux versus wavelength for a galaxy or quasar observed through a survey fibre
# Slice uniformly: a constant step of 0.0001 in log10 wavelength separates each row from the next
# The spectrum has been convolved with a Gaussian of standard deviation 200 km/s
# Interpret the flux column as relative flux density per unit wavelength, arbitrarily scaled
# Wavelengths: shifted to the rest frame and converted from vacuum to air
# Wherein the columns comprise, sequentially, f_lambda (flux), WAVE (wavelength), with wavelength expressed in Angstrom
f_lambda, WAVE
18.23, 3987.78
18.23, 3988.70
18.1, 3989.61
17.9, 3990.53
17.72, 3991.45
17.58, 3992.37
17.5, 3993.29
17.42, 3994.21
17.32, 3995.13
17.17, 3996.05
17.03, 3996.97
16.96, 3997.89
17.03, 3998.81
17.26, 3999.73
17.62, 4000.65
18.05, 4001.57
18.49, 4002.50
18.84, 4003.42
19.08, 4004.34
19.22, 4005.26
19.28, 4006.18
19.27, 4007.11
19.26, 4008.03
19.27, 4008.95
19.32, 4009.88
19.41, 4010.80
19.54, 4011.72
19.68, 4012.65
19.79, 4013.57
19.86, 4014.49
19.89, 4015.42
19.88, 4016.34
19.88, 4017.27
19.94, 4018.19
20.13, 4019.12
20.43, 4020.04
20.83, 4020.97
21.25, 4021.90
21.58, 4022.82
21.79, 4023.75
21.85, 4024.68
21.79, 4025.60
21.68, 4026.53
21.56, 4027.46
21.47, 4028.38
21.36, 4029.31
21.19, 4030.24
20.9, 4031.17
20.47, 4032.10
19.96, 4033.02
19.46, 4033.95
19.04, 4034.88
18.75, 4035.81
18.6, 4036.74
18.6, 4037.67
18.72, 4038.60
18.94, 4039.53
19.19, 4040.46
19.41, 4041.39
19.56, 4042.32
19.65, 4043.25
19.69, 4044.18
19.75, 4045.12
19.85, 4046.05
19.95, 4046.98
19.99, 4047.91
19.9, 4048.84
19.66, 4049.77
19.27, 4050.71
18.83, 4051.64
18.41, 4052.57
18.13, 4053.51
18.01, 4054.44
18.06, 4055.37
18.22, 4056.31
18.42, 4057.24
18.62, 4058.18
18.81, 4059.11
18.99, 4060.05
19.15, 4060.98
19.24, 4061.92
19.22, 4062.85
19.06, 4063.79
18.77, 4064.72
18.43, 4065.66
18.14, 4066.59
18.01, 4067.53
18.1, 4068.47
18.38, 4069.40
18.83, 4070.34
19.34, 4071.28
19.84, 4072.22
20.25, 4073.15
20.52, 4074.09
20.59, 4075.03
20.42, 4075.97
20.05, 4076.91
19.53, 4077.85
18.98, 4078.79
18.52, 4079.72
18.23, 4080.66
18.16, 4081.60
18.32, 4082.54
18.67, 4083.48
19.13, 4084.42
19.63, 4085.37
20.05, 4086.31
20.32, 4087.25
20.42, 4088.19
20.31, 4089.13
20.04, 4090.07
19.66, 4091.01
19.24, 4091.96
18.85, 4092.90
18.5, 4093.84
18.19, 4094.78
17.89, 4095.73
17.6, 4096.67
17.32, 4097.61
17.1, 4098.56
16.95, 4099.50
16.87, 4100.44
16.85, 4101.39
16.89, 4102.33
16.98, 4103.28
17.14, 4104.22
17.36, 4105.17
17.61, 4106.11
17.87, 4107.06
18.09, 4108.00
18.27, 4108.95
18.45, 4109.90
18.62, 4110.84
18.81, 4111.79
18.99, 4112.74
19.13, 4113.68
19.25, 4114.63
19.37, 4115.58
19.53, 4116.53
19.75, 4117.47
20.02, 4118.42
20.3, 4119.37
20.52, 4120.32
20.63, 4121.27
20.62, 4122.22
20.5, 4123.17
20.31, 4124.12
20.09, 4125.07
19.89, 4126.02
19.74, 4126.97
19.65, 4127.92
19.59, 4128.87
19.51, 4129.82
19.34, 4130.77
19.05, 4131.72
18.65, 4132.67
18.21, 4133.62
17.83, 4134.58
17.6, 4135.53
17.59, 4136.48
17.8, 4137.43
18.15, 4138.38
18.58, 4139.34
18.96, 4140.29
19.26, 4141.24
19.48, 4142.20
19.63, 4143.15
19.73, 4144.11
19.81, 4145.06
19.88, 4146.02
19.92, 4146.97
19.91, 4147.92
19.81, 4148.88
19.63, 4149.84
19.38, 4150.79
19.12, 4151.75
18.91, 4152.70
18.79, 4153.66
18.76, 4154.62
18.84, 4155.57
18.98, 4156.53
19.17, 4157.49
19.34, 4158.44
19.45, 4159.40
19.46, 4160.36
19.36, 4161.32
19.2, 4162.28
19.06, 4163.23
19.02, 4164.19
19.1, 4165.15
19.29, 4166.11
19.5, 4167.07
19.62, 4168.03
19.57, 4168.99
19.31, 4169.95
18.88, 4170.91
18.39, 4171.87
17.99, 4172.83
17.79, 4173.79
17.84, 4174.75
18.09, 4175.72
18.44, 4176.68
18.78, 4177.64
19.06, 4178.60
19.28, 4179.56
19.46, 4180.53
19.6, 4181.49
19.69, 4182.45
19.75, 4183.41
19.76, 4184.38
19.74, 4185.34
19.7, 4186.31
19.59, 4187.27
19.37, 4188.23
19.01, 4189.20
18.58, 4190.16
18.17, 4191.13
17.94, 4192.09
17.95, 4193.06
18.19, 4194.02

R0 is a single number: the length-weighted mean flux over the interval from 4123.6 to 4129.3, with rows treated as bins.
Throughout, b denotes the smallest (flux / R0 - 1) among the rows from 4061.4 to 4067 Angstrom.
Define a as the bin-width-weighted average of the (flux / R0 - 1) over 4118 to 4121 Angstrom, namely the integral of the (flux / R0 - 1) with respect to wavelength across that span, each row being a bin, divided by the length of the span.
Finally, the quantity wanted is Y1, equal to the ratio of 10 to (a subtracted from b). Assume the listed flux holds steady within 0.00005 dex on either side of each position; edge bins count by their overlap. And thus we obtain -92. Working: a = 0.02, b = -0.088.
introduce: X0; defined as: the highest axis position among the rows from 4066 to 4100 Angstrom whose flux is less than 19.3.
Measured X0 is 4099.50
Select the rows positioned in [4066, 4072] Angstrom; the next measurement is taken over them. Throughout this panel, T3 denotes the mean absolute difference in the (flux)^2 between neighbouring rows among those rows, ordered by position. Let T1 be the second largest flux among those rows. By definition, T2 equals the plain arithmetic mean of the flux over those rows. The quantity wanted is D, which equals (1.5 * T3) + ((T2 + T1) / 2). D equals 35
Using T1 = 18.83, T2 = 18.5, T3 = 11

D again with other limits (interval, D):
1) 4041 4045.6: 25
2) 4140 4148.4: 27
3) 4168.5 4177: 36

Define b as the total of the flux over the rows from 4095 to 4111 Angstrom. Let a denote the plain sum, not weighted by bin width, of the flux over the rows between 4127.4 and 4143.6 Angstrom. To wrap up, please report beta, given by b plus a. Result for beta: 617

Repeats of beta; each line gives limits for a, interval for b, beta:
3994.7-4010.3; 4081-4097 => 635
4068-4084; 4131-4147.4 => 647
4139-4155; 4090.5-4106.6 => 631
